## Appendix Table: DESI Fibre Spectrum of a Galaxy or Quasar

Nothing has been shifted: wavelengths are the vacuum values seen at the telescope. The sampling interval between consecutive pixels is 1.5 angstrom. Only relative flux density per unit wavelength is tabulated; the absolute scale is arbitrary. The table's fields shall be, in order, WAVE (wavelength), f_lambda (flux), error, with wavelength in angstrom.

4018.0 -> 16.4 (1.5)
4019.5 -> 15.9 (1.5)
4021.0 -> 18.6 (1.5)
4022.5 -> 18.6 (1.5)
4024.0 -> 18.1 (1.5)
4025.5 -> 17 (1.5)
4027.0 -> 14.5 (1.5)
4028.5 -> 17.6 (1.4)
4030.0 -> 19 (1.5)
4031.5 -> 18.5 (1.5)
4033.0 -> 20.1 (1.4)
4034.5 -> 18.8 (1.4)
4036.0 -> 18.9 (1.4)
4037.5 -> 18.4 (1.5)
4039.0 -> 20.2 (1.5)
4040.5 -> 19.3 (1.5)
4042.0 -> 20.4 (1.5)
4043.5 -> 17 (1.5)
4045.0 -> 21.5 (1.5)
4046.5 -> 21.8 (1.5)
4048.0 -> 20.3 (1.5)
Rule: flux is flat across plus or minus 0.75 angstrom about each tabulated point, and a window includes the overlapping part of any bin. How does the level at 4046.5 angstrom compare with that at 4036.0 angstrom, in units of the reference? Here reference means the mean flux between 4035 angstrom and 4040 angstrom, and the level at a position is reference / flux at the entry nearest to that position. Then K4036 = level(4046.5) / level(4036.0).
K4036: 0.87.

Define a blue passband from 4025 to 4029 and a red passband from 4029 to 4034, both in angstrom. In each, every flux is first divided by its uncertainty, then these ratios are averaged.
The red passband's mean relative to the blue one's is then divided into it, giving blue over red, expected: 0.85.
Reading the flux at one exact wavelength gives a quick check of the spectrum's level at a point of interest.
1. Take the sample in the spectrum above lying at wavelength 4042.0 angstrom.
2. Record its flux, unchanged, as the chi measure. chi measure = 20.4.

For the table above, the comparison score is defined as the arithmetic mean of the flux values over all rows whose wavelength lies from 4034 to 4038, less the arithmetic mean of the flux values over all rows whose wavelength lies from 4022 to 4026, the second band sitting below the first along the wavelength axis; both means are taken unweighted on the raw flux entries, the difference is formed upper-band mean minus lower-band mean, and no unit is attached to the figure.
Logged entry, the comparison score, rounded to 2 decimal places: 0.80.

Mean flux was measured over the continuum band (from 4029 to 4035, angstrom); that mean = 19.1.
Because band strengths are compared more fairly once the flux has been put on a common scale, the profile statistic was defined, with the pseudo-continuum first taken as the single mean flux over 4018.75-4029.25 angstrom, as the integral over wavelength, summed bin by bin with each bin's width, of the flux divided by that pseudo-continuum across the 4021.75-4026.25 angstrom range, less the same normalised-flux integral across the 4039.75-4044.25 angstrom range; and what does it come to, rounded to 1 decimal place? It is -0.3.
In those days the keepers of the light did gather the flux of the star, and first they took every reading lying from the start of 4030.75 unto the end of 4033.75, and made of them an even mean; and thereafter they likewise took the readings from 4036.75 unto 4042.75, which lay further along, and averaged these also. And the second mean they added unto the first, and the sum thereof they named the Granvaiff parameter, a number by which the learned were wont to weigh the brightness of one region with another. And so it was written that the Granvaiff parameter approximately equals 38.9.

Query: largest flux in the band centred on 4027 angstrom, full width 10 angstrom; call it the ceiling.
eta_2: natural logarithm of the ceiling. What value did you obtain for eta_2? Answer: 2.94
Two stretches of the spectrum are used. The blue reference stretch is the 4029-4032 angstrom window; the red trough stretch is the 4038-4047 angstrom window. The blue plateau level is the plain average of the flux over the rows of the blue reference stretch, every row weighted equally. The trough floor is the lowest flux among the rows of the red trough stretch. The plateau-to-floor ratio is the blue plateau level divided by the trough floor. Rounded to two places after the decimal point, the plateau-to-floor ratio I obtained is 1.10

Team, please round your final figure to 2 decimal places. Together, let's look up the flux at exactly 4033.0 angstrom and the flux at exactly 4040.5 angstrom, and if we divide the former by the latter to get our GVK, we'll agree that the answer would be 1.04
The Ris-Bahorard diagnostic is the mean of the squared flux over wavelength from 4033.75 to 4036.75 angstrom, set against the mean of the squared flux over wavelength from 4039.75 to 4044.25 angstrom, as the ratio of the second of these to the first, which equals 1.01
